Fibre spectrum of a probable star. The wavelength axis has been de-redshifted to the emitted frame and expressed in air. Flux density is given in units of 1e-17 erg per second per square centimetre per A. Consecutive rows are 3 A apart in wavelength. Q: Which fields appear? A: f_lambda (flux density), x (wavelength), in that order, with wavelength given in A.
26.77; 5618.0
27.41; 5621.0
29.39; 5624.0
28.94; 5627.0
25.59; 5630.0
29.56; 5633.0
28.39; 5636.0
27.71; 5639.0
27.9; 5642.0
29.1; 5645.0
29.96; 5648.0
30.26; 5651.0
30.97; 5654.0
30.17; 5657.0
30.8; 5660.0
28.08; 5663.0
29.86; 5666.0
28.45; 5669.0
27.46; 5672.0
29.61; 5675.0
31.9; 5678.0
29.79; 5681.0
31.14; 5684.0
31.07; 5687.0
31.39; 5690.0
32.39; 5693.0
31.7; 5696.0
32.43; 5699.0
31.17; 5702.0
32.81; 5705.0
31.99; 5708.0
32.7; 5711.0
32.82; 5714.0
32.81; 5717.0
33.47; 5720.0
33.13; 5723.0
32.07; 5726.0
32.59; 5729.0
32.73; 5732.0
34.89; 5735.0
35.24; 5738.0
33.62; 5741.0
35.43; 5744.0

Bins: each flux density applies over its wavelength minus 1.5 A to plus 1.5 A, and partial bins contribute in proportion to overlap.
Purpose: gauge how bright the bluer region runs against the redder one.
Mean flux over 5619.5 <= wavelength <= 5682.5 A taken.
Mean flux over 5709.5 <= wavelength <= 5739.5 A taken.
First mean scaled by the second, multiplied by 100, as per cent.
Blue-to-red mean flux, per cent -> 87.6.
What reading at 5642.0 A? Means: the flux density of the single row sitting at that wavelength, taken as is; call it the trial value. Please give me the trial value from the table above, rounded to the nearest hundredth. 27.90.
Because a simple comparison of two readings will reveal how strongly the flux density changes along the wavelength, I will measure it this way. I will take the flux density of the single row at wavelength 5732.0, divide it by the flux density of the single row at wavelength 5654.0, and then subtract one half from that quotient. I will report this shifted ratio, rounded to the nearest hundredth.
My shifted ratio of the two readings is 0.56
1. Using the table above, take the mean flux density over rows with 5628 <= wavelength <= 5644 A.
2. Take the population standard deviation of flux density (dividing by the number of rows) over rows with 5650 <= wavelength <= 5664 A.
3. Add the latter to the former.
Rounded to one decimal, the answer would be 28.9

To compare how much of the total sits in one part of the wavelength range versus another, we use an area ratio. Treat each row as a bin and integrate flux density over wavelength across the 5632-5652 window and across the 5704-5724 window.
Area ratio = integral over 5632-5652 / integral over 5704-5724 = 0.88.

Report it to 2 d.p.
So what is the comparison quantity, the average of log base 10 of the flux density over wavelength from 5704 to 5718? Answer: 1.51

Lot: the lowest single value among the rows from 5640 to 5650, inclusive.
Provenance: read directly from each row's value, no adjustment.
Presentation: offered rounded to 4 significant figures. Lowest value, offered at 27.90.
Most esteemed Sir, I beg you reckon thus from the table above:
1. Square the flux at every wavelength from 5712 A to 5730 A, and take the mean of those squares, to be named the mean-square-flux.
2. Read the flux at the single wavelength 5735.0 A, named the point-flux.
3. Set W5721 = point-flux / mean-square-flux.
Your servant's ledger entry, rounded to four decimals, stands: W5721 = 0.0324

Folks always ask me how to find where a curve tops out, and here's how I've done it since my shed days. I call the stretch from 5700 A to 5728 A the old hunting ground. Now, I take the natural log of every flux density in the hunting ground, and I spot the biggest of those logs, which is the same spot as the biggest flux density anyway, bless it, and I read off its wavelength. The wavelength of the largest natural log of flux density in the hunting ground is 5720.0 A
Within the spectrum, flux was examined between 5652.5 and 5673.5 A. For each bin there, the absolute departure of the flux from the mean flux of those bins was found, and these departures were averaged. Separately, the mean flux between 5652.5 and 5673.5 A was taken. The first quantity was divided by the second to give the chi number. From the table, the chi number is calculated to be 0.041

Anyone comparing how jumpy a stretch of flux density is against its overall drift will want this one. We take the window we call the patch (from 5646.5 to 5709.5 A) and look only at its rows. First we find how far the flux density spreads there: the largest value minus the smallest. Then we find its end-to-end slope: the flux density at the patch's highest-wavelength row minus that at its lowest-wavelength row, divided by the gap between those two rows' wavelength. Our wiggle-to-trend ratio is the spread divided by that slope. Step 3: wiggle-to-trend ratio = 158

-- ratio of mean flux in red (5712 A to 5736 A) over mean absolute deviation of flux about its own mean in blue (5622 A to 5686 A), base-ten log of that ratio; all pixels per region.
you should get 1.46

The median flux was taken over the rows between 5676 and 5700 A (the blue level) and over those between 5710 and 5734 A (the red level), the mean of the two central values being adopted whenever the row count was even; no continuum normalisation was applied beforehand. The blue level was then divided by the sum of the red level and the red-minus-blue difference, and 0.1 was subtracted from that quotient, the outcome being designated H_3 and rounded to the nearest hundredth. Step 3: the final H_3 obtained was 0.83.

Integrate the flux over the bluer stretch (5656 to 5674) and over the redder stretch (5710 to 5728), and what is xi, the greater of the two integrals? 591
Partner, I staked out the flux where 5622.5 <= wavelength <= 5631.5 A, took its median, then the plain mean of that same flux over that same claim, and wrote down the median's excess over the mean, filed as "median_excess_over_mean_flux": 1.0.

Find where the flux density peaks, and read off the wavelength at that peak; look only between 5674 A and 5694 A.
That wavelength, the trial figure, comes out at 5693.0 A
